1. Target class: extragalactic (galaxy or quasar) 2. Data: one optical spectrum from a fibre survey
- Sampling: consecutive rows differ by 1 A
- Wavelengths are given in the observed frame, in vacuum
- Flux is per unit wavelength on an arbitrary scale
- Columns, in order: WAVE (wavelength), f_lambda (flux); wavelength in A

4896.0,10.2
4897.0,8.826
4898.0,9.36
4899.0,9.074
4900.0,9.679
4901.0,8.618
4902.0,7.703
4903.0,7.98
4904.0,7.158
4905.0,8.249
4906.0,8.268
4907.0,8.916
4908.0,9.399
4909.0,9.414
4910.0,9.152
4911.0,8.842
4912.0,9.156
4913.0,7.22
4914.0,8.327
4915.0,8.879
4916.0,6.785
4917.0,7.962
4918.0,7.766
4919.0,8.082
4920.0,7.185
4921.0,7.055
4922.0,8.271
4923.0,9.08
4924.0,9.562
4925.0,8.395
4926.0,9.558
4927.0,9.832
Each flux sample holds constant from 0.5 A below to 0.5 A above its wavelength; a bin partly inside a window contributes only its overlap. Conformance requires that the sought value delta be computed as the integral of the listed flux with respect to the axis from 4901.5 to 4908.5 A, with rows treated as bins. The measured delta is 58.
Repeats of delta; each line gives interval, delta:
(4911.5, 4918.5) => 56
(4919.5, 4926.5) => 59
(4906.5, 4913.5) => 62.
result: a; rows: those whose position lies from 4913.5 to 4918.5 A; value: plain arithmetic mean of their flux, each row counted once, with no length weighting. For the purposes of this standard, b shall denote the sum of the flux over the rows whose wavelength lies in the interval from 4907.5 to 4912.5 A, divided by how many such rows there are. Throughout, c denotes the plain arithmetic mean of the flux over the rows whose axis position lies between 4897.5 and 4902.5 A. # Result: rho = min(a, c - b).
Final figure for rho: -0.31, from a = 7.94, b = 9.2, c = 8.89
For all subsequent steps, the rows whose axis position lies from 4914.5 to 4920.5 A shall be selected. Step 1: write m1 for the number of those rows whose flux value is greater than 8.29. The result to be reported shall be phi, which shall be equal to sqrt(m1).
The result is 1.0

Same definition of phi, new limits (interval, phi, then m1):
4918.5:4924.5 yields 1.4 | 2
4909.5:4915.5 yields 2.2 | 5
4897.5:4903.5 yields 2.0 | 4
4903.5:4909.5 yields 1.7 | 3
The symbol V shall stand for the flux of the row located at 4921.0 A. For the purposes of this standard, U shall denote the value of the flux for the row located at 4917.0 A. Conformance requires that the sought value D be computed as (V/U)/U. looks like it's 0.111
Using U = 7.962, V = 7.055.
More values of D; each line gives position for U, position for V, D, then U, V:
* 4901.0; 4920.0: 0.097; 8.618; 7.185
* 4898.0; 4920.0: 0.082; 9.36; 7.185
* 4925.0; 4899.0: 0.129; 8.395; 9.074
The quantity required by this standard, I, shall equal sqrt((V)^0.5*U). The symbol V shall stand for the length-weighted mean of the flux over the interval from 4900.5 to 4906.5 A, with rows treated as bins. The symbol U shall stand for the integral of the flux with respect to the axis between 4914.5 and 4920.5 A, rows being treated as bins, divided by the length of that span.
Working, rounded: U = 7.78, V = 8.00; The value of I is 4.69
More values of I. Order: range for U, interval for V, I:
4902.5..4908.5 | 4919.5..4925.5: 4.89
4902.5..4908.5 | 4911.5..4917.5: 4.86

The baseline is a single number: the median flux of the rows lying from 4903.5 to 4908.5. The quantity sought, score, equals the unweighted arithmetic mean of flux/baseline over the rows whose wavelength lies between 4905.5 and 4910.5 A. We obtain 1.09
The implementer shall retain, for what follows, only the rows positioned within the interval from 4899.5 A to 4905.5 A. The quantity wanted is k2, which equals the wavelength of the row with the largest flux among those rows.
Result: 4900.0 A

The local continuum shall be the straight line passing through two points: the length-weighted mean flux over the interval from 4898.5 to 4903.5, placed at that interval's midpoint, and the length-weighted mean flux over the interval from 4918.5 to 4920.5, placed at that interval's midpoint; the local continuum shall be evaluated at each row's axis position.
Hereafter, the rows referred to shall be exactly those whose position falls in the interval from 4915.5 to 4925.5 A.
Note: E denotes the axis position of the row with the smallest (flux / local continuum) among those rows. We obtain 4916.0 A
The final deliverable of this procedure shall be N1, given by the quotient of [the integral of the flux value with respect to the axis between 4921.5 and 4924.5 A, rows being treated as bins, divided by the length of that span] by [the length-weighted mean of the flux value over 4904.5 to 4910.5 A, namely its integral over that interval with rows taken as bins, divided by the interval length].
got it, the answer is 1.01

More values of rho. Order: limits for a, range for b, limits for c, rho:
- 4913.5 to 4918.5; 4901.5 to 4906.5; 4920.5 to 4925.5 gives 0.60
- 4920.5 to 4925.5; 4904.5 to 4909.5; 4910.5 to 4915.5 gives -0.36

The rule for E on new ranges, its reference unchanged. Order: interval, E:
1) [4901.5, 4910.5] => 4904.0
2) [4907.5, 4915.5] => 4913.0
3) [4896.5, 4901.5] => 4897.0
